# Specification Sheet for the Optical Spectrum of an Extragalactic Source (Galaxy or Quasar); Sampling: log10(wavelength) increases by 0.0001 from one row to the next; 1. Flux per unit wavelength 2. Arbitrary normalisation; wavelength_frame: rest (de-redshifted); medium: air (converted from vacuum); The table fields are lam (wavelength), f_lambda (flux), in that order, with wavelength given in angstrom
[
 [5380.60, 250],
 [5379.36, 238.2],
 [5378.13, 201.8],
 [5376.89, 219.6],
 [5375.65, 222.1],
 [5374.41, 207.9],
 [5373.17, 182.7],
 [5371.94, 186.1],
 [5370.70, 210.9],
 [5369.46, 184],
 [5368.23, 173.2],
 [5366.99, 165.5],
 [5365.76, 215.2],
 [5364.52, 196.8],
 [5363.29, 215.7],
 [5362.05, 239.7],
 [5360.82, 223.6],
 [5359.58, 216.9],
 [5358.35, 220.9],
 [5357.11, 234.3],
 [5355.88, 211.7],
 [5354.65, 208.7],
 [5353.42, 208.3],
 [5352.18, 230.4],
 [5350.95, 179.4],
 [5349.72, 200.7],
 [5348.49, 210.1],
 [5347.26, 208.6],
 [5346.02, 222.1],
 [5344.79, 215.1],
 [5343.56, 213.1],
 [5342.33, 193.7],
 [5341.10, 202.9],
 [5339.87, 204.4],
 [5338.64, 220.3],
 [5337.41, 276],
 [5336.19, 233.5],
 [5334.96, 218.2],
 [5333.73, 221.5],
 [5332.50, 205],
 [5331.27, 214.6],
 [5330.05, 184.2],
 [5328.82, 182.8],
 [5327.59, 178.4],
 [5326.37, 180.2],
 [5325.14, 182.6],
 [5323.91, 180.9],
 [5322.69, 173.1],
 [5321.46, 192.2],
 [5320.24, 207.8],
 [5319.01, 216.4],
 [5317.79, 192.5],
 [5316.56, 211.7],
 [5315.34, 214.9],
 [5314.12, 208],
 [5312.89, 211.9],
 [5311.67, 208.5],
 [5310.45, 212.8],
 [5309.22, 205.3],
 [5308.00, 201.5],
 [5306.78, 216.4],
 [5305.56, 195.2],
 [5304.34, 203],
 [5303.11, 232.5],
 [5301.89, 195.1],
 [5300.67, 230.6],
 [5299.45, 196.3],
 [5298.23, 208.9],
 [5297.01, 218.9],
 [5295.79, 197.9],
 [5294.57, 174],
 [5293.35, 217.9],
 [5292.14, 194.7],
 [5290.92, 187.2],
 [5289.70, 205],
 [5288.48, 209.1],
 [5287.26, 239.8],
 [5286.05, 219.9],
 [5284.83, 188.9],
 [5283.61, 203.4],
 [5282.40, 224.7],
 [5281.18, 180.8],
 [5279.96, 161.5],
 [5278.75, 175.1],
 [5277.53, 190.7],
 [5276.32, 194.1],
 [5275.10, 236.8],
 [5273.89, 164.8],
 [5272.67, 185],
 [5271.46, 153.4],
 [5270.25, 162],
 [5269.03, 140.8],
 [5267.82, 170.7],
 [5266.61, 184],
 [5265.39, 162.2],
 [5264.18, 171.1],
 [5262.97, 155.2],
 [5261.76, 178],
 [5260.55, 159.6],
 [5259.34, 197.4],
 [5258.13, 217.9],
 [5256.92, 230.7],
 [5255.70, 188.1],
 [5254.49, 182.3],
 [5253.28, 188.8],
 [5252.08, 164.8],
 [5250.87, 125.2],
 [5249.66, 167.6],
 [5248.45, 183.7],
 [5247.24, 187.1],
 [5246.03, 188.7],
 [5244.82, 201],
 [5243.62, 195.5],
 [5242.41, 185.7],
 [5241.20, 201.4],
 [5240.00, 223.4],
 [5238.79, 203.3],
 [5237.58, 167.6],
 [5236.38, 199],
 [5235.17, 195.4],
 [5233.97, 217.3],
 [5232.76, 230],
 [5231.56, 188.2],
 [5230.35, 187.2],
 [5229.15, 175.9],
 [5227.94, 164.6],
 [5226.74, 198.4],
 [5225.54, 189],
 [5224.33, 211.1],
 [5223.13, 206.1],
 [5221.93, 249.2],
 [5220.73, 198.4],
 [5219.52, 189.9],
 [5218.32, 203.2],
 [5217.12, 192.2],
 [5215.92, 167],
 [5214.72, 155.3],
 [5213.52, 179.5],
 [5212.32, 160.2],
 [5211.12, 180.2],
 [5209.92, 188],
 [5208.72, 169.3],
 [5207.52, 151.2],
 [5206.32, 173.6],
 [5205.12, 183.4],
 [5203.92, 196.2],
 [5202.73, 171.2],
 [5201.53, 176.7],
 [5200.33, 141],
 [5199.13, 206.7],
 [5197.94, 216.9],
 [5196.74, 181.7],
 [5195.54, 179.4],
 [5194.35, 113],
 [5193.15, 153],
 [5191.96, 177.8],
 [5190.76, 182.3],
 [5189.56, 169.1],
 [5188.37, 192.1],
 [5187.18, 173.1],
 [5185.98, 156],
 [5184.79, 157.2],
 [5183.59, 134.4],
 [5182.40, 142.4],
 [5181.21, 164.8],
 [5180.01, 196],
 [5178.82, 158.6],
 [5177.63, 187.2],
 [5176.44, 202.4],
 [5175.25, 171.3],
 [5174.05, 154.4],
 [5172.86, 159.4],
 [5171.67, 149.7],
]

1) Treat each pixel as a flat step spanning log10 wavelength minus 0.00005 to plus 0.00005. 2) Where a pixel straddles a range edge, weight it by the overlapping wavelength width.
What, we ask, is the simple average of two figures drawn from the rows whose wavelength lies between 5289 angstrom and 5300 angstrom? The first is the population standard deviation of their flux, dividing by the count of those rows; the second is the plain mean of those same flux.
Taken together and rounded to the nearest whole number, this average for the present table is 107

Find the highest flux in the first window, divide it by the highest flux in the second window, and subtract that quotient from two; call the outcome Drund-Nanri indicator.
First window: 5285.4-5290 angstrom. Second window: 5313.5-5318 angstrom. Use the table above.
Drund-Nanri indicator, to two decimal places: 0.88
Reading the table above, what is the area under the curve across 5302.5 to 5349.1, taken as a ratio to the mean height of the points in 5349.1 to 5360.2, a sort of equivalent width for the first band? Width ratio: 45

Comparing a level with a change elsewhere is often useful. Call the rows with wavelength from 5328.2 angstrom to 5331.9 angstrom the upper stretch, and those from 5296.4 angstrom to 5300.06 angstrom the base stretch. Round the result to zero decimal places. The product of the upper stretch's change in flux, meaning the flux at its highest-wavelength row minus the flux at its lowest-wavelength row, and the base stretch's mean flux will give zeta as 6615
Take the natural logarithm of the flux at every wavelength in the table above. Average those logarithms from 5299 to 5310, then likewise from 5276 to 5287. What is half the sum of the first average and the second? 5.30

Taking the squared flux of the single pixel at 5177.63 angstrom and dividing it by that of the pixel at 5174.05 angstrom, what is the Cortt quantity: 1.47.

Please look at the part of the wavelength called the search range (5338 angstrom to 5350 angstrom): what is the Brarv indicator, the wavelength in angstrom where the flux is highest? 5346.02 angstrom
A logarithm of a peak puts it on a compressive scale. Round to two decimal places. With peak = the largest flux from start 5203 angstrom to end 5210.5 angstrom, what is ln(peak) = 5.28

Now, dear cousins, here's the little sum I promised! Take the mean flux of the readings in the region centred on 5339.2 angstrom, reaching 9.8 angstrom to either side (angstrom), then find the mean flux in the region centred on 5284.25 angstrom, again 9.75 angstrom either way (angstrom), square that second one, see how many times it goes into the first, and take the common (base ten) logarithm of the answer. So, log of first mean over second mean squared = -2.277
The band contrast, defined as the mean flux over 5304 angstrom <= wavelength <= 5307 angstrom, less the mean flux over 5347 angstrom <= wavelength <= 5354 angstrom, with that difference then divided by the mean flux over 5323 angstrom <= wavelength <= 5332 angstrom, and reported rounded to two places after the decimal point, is -0.01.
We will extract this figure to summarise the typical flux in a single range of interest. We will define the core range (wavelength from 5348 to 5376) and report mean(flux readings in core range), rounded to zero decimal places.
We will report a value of 206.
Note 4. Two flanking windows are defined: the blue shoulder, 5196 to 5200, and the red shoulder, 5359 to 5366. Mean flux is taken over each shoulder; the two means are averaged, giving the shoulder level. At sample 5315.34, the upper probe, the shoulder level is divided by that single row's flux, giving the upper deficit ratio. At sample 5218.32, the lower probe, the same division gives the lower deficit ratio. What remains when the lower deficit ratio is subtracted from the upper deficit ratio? -0.06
